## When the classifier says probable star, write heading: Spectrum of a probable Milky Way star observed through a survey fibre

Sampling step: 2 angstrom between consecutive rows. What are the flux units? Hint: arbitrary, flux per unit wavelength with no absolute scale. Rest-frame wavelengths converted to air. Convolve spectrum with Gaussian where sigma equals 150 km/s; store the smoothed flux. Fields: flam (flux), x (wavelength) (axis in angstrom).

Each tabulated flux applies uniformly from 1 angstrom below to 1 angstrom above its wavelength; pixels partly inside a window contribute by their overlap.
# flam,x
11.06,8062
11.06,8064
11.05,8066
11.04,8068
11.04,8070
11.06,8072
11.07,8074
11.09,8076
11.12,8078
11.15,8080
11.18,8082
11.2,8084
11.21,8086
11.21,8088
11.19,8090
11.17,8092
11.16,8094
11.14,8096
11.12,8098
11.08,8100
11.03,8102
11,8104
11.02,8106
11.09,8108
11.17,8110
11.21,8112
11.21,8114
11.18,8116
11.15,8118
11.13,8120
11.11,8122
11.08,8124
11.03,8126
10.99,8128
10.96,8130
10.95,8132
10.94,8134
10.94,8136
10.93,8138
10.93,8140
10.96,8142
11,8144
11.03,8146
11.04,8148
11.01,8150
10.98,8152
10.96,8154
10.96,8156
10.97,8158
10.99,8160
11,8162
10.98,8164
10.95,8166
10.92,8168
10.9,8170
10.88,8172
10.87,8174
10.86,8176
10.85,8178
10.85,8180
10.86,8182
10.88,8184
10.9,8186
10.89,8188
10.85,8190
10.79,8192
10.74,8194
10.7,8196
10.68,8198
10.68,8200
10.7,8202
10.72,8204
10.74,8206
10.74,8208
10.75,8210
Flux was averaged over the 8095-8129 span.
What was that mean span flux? 11.1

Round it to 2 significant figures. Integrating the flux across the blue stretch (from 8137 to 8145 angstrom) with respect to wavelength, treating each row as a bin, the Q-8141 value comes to 88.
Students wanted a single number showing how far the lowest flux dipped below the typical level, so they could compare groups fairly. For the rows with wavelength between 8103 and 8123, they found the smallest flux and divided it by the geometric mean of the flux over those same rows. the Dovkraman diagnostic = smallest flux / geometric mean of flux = 0.989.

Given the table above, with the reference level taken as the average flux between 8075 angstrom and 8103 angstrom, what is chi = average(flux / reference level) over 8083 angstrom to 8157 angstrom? 0.993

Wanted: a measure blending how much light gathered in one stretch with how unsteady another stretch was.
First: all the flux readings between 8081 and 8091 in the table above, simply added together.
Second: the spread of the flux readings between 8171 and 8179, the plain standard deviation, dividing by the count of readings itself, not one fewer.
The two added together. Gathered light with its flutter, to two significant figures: 56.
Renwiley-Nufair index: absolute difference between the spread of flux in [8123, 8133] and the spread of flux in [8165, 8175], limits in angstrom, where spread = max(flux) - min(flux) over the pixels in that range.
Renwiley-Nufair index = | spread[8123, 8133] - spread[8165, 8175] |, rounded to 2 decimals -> 0.05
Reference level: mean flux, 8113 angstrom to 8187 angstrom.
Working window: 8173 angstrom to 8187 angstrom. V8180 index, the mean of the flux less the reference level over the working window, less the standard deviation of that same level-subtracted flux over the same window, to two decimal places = -0.13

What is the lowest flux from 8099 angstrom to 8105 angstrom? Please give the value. 11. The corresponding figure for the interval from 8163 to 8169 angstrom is 10.92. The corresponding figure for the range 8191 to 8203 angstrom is 10.68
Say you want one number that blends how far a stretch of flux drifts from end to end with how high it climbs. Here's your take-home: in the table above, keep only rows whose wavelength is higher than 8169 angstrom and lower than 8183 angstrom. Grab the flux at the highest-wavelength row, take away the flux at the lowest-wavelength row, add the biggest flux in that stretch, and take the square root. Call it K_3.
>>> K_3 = 3.30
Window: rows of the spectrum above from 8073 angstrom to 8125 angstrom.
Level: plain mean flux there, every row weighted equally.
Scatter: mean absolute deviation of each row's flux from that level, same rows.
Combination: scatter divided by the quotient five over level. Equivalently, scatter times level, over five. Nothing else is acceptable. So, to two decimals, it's 0.11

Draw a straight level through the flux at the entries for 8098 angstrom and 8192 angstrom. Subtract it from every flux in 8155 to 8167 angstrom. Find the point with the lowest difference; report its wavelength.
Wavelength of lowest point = 8156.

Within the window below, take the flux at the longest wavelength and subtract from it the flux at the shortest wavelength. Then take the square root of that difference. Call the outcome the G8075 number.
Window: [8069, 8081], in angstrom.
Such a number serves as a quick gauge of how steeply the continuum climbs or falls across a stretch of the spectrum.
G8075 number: 0.33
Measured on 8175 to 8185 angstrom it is 0.14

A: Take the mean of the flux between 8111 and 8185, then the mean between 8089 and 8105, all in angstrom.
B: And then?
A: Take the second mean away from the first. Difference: -0.13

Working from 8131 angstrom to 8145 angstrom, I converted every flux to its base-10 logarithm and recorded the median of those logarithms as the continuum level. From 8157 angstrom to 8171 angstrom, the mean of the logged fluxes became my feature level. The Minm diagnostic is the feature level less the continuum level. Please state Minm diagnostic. 0.001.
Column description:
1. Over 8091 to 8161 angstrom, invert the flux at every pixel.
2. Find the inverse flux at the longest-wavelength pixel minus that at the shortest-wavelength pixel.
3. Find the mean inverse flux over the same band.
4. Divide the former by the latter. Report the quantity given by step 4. 0.016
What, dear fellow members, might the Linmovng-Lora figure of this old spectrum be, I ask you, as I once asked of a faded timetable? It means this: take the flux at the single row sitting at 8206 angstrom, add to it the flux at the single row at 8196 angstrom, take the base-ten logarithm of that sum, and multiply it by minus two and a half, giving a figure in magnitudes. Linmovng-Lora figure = -3.33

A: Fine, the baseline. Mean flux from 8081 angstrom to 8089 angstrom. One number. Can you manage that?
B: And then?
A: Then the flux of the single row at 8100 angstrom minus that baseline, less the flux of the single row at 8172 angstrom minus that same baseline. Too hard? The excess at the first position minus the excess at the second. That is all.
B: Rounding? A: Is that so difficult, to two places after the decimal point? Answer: 0.20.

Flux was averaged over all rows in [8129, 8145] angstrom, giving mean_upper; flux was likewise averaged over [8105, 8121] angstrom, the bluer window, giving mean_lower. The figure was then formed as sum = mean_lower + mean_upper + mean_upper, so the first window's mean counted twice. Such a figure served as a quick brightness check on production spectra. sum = 33.0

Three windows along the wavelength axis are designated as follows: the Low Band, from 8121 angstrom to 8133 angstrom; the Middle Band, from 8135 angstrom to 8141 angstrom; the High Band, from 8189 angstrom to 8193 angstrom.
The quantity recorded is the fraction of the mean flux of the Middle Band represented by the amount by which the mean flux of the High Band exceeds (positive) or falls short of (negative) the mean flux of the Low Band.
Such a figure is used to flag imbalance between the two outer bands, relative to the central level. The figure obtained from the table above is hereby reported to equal -0.018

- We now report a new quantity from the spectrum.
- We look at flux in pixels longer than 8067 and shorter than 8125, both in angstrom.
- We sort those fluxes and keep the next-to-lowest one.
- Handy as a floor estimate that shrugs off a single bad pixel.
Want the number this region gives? 11.02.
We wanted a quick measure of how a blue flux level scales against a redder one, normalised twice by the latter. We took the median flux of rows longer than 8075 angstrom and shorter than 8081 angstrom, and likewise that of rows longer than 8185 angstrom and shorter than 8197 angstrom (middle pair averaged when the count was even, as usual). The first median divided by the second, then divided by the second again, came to 0.0950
